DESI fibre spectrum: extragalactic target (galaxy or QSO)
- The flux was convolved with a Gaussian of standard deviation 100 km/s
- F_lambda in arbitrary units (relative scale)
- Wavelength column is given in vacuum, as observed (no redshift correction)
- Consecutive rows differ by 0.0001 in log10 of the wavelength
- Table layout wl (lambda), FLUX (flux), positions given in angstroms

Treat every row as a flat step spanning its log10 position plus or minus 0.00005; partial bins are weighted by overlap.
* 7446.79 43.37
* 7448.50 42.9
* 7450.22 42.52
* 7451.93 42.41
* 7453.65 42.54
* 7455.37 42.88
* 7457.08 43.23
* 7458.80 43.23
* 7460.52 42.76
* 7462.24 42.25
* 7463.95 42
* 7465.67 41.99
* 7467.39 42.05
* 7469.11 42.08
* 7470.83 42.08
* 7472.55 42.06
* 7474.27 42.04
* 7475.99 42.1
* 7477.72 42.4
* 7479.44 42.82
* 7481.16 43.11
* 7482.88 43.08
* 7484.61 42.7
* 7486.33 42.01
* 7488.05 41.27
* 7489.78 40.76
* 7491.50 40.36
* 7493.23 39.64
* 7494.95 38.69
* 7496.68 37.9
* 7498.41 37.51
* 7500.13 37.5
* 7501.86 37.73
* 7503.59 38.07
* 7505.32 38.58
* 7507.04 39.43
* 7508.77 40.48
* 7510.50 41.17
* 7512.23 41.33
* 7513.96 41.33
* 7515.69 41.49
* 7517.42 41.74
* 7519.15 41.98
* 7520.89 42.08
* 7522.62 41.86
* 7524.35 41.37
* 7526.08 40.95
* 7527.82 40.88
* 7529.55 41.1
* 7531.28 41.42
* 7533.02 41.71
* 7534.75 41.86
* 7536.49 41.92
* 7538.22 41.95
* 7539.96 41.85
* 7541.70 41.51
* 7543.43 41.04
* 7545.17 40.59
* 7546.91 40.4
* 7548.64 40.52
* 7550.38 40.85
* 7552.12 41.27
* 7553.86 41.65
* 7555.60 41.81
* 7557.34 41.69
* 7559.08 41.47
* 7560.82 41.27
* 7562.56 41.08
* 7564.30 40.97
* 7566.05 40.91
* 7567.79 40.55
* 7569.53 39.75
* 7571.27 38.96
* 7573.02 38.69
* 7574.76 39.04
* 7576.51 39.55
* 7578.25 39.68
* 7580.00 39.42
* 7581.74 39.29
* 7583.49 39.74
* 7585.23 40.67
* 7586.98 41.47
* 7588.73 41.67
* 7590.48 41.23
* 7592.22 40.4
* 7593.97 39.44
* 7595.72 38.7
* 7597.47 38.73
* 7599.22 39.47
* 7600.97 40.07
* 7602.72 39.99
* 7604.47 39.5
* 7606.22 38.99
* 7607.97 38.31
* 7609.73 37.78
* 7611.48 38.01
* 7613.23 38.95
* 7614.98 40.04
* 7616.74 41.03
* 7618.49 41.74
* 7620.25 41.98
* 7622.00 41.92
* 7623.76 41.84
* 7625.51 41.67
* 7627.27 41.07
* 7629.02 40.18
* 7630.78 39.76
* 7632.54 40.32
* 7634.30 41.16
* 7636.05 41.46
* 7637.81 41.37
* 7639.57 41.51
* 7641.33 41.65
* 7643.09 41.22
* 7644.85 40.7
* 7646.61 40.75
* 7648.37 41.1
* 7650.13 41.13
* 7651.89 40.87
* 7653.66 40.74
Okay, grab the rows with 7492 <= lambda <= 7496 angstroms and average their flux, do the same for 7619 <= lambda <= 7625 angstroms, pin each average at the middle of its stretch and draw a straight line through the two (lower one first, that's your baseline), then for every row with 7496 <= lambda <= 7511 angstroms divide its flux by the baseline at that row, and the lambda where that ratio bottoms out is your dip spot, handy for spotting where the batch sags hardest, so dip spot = 7500.13 angstroms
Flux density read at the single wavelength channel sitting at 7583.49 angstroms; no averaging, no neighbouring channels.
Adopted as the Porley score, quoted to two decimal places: 39.74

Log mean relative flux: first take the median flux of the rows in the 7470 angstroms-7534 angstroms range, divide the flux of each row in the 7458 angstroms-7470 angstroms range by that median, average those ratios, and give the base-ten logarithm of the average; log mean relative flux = 0.010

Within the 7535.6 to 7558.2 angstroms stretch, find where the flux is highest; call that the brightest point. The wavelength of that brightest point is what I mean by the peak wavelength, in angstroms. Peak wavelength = 7538.22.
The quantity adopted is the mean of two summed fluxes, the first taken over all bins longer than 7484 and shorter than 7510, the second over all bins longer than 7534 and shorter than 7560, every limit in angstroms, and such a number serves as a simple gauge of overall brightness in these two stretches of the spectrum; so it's 607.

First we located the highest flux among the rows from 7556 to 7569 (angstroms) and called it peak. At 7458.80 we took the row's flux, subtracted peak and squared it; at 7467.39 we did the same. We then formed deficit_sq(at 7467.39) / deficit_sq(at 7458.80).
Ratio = 0.05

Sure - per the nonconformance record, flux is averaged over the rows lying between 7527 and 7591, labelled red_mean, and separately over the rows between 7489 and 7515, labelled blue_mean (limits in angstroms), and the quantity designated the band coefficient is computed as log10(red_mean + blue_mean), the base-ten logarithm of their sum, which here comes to 1.90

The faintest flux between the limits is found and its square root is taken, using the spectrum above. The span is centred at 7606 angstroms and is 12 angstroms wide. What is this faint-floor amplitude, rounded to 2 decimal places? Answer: 6.15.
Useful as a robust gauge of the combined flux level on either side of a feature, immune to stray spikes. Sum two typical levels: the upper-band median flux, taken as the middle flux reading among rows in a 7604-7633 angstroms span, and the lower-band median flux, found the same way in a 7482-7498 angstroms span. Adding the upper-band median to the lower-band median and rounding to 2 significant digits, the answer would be 81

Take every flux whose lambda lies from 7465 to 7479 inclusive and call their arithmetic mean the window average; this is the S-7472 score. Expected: 42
